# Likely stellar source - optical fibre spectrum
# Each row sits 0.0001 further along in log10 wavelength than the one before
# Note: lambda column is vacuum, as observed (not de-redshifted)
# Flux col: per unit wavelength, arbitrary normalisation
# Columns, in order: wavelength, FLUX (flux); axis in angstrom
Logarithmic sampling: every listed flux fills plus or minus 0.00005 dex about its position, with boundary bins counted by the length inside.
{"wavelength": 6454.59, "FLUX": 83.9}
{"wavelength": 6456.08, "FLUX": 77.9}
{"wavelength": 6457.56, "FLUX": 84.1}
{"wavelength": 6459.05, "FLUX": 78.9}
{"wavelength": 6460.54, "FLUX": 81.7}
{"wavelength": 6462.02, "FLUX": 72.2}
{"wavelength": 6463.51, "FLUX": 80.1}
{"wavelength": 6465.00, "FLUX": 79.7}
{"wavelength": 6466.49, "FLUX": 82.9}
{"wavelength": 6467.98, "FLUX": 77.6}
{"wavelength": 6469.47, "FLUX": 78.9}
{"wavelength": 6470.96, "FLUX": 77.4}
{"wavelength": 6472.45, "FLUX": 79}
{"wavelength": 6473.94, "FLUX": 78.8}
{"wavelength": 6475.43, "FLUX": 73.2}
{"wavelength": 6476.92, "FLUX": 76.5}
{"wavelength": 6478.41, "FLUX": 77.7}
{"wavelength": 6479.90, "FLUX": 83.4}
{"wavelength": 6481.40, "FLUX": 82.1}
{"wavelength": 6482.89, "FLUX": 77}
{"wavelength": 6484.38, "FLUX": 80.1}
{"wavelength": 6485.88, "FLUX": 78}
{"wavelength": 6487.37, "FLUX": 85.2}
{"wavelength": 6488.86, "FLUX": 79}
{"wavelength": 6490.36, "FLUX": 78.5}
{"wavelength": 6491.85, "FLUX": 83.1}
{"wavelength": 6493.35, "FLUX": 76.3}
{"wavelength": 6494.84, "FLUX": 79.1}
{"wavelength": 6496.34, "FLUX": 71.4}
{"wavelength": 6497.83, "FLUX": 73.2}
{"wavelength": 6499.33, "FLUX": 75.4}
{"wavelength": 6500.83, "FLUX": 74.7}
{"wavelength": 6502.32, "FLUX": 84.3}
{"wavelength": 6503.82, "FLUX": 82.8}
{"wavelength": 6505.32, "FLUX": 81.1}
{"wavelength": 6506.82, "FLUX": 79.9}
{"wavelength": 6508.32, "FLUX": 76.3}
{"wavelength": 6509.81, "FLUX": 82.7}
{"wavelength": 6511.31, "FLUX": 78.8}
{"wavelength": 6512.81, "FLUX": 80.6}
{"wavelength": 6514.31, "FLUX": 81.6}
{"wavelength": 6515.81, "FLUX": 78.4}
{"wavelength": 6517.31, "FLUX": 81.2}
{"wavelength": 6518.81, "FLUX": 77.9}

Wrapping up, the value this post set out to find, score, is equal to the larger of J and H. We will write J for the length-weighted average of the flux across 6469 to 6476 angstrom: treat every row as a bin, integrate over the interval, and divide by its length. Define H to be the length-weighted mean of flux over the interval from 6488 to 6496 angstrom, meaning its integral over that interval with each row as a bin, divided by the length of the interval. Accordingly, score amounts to 78.9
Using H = 78.9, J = 78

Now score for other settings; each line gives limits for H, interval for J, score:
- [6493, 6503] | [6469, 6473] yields 78.4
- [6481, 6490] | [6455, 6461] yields 80.7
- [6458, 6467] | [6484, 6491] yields 80.1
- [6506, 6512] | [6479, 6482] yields 82.4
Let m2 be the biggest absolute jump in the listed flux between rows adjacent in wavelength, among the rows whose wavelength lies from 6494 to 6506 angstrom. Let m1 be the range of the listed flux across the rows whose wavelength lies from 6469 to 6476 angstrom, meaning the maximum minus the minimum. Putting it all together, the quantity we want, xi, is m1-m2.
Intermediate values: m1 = 5.8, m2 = 9.6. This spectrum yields -3.8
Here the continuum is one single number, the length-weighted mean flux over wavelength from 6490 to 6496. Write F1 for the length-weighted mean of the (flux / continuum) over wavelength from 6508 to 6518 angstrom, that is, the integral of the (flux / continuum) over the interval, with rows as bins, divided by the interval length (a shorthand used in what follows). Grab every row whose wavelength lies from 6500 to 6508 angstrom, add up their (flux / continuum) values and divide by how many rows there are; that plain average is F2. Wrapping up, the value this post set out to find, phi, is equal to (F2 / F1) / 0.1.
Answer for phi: 10.1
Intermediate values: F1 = 1.02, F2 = 1.02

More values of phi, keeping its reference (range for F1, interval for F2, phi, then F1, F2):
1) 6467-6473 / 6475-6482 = 10.0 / 0.99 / 1.00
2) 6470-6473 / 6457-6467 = 10.2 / 0.99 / 1.01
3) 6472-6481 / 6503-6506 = 10.5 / 0.99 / 1.04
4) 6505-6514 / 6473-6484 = 9.8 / 1.02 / 1.00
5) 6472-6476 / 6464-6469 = 10.4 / 0.98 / 1.02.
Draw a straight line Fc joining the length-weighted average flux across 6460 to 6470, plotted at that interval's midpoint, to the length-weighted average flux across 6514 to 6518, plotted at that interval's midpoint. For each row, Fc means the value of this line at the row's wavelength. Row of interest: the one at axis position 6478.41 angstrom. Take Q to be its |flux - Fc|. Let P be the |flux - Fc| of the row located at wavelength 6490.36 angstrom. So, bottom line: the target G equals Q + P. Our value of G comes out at 3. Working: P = 1.1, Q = 1.6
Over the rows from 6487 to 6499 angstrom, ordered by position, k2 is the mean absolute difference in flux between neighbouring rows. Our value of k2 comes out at 4.3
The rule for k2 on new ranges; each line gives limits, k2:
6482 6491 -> 3.8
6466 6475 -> 2.0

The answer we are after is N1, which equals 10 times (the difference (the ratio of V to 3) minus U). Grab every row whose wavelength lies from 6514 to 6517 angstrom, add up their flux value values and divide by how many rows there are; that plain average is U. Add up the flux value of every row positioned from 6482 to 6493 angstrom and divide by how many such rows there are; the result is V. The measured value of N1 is -533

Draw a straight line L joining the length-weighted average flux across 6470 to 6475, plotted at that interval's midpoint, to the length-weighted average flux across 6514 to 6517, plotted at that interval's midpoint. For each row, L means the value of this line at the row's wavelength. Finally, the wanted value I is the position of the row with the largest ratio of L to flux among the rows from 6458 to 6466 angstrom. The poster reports 6462.02 angstrom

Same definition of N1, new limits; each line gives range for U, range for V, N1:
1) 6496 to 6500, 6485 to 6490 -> -464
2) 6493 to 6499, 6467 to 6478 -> -492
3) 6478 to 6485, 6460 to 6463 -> -544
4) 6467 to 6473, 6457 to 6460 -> -511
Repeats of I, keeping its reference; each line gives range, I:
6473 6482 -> 6475.43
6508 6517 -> 6508.32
